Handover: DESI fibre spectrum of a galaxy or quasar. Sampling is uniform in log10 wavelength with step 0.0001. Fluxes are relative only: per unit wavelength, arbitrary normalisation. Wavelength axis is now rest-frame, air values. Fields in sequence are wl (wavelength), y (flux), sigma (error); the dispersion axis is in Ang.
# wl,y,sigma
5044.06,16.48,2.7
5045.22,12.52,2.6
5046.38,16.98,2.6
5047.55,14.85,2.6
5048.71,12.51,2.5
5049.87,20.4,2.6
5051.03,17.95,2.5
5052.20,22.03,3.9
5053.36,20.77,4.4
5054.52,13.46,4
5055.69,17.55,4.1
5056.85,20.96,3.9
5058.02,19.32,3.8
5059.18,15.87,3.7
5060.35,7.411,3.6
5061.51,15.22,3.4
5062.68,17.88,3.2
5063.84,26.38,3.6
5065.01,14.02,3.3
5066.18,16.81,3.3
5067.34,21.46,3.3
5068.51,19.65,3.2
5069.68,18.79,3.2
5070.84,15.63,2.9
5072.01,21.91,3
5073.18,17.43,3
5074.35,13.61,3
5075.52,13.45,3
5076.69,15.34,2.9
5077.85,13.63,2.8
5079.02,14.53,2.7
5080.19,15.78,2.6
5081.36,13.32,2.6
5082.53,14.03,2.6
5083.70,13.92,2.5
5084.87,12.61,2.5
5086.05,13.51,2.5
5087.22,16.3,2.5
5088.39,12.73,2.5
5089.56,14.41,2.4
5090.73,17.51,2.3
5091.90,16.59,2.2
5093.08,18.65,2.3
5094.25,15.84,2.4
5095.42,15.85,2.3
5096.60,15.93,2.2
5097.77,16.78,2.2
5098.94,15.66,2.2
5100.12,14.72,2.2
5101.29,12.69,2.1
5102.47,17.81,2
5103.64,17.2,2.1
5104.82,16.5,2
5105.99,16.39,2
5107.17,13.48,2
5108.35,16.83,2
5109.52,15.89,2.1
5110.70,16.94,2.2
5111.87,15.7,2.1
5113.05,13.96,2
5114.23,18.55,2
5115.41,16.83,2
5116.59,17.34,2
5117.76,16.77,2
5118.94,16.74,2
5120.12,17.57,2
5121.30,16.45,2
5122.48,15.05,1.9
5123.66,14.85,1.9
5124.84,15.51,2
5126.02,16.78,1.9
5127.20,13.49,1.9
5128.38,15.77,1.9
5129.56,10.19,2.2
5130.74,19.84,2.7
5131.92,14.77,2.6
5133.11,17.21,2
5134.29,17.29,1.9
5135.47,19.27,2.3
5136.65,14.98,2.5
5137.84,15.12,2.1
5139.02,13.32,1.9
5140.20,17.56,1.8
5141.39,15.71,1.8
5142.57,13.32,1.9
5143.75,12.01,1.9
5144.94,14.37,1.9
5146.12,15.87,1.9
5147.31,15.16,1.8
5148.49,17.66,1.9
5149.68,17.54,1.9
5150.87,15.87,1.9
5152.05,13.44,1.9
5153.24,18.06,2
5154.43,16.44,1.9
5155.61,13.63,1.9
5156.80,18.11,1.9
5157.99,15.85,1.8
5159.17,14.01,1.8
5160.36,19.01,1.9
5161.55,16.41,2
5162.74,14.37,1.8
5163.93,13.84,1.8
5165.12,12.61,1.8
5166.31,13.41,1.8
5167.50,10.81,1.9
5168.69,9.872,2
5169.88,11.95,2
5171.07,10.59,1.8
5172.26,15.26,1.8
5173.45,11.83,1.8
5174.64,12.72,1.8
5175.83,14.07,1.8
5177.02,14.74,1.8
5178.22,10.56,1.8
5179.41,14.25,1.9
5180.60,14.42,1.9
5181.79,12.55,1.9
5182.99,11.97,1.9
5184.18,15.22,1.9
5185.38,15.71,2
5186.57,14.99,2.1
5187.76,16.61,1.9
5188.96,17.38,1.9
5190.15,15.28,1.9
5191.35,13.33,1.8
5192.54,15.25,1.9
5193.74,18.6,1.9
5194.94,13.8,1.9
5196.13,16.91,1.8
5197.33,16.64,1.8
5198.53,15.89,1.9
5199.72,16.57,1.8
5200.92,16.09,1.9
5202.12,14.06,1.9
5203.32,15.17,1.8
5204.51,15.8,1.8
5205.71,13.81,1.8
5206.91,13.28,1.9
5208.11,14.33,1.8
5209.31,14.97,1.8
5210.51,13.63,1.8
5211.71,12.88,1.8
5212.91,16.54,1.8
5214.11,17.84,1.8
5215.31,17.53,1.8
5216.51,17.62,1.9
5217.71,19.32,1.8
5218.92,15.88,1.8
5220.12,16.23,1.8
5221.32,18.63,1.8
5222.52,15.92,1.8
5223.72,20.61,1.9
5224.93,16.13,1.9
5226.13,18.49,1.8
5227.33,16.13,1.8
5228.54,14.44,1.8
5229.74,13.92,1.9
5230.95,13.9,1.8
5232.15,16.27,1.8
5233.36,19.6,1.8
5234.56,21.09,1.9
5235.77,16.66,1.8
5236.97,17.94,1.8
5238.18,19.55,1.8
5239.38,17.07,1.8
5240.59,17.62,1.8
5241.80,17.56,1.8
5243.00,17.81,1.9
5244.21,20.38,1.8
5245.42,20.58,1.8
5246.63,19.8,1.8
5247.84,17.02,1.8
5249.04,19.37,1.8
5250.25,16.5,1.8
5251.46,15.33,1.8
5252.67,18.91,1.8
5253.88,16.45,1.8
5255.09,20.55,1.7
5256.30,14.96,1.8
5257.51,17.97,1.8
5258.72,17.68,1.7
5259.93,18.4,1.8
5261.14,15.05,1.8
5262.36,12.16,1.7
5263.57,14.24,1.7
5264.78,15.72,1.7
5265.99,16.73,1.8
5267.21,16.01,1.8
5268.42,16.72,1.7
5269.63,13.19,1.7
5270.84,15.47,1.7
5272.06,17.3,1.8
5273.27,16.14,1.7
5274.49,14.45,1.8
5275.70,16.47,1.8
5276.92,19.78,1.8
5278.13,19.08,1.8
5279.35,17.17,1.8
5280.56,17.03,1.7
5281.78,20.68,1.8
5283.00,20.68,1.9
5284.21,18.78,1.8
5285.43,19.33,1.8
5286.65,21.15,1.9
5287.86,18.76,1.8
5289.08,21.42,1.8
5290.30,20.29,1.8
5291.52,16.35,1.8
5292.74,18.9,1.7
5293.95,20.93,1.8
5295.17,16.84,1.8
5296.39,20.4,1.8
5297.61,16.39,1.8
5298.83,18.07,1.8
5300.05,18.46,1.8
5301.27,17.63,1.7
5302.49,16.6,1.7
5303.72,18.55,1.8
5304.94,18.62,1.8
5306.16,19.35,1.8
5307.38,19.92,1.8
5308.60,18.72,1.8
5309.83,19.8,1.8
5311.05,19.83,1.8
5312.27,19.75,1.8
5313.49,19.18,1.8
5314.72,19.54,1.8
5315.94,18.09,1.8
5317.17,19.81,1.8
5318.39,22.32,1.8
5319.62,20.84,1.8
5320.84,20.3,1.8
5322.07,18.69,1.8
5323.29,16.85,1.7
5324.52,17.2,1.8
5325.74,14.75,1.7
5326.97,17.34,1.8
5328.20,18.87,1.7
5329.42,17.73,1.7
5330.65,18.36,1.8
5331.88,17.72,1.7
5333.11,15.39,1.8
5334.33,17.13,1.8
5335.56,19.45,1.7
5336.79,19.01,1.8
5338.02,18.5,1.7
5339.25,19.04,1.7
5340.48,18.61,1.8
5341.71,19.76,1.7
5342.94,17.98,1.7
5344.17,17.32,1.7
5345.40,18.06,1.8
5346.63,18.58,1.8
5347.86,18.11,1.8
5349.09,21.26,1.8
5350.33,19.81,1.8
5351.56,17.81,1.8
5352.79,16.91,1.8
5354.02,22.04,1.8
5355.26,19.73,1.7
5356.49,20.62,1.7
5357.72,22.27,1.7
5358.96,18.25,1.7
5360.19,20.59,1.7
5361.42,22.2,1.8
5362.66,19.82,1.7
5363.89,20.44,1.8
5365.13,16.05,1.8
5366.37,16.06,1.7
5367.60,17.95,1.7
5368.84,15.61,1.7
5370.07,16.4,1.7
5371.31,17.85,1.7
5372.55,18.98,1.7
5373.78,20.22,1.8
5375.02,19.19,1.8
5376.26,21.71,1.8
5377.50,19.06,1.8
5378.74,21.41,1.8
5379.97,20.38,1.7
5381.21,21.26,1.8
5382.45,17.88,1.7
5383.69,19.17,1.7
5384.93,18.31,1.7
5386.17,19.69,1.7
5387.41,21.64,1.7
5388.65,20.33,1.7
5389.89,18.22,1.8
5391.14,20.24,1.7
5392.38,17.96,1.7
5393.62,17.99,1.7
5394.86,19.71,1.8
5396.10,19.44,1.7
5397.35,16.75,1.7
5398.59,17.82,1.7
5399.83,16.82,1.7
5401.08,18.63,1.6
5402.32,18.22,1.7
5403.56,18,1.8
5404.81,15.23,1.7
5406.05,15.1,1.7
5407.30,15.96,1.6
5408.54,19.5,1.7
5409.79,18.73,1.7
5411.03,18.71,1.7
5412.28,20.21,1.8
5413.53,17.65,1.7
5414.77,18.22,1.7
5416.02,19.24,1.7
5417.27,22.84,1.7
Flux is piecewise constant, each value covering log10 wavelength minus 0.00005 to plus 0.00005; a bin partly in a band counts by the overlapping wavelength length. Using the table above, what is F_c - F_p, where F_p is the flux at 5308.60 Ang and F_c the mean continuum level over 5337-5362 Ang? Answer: 0.65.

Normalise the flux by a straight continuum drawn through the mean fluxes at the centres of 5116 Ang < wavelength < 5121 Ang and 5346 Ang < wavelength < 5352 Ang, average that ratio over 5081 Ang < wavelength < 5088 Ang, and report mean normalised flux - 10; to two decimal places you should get -9.17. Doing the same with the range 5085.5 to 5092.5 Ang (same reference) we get -9.10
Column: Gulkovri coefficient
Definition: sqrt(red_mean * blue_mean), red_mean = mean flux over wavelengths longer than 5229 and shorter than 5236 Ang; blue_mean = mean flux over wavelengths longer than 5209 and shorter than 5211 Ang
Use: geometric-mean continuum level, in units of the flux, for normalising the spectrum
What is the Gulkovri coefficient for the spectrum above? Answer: 15.5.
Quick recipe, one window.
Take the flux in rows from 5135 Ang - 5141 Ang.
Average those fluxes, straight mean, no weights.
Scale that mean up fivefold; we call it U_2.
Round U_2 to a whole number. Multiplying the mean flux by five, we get 80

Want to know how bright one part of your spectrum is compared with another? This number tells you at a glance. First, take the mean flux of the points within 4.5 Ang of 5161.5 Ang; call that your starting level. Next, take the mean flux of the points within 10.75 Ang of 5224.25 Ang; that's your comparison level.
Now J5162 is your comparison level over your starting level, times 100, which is 113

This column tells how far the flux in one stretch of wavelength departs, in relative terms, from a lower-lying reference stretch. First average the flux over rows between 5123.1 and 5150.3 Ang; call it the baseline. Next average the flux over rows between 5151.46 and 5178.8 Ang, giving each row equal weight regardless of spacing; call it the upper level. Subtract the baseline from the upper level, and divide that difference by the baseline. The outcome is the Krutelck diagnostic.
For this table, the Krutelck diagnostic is -0.10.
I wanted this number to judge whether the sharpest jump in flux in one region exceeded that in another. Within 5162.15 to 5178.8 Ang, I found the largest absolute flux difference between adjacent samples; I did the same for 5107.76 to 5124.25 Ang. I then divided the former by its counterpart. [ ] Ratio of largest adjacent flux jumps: 1.02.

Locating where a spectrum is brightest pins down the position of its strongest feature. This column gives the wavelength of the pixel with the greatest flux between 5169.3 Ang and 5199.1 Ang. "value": 5193.74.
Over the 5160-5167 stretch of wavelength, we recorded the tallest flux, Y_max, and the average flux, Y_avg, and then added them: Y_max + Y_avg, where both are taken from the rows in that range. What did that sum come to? 34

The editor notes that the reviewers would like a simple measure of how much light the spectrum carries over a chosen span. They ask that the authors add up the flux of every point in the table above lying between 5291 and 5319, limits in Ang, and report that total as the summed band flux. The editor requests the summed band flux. 434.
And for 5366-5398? 493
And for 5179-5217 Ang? 489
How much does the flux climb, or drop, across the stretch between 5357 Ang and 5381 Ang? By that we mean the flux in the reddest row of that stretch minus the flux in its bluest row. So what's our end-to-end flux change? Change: -2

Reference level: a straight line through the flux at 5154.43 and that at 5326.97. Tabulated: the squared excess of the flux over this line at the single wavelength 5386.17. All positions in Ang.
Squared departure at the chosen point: 4.2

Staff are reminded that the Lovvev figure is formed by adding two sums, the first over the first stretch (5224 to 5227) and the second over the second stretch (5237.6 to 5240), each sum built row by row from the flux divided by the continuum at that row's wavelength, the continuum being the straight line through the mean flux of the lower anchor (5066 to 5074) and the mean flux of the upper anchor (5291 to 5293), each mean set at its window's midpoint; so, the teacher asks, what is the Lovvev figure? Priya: 4.0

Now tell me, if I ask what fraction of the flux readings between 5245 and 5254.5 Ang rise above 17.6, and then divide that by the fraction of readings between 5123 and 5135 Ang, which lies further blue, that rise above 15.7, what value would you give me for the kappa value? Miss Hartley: 1.0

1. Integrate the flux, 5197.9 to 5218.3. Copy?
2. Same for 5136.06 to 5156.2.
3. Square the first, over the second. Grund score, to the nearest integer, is 329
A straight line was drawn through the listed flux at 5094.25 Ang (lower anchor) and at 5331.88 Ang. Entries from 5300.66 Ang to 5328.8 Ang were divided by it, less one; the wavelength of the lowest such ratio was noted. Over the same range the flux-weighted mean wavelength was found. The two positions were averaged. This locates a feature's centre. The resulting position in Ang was 5320.2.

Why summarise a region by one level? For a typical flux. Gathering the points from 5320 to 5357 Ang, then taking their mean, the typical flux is 18.4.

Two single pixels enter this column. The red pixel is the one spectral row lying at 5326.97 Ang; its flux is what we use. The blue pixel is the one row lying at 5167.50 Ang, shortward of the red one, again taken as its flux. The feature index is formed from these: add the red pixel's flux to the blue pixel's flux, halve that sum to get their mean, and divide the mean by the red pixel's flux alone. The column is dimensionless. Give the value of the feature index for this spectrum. 0.81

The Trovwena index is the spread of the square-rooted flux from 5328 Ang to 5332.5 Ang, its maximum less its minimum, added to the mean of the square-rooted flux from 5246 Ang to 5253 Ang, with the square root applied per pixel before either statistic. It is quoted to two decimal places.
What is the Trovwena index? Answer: 4.35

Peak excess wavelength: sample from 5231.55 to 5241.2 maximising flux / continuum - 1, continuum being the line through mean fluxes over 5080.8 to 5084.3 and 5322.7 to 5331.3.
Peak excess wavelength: 5234.56 Ang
